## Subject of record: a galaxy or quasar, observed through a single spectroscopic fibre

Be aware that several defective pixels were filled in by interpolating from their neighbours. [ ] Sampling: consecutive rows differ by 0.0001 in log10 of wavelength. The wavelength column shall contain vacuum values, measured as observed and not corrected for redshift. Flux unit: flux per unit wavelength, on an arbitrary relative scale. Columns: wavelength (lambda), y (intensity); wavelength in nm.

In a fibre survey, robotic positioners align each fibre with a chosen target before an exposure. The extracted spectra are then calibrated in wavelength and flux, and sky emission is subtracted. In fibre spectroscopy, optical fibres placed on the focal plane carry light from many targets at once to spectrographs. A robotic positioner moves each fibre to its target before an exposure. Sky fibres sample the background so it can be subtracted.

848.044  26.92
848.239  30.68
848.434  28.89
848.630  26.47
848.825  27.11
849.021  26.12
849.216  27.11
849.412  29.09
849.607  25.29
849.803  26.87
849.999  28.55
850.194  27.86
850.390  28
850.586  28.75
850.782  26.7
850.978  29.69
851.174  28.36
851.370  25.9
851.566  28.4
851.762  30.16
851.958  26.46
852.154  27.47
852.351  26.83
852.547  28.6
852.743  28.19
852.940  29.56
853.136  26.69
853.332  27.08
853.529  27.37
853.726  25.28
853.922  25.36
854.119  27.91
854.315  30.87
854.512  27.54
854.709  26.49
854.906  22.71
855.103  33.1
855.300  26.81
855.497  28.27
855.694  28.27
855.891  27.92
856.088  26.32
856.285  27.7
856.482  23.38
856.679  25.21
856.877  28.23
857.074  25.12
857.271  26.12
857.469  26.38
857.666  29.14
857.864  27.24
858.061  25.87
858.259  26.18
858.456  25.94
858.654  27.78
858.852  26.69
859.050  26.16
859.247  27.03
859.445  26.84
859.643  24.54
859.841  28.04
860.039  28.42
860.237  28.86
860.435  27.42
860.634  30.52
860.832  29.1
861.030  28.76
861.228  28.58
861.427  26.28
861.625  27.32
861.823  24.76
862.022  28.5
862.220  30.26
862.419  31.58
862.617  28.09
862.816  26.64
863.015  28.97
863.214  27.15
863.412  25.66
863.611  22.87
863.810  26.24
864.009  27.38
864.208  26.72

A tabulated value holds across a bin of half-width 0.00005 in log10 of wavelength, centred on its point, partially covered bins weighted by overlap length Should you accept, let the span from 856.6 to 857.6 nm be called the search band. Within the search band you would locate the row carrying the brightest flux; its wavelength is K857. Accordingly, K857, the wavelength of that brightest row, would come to 856.877 nm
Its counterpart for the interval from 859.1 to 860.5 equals 860.237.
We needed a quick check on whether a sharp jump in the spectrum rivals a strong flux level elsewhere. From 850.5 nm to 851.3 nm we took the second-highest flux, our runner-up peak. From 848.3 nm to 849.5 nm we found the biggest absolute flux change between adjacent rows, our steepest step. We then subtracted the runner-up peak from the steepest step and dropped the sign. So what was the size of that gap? 26.3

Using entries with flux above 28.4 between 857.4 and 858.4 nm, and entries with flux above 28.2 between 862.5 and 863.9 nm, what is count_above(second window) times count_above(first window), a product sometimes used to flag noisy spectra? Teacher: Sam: 1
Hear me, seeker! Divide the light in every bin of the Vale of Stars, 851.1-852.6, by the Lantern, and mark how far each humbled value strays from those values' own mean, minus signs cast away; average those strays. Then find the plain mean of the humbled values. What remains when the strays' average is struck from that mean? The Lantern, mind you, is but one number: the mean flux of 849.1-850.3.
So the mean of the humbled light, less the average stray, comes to 0.97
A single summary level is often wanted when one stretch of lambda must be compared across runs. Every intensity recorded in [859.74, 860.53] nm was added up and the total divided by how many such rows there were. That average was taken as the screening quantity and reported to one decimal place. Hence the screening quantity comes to 28.2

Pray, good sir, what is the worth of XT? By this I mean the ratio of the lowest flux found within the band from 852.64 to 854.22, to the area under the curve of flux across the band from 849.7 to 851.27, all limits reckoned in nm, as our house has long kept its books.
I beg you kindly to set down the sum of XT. 0.57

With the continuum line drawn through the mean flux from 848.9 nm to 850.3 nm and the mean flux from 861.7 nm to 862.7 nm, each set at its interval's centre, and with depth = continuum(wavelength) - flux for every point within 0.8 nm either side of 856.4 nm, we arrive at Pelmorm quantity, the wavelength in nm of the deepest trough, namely 856.482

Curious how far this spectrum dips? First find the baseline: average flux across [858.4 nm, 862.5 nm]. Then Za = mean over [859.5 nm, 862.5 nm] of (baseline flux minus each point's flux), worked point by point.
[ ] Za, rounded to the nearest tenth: -0.4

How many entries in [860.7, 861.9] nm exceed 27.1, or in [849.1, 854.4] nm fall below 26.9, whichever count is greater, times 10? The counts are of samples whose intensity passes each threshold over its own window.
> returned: 90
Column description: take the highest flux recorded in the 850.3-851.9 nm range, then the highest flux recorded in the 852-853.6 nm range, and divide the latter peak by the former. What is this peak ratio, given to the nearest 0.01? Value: 0.98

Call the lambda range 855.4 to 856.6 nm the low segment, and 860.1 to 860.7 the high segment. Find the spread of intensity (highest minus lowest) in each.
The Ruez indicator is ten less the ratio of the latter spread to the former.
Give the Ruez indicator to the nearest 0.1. 9.4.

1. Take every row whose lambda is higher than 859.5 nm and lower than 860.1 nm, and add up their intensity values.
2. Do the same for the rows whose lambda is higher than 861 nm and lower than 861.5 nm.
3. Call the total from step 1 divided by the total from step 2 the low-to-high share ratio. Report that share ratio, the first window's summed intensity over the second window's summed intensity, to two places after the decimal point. 0.97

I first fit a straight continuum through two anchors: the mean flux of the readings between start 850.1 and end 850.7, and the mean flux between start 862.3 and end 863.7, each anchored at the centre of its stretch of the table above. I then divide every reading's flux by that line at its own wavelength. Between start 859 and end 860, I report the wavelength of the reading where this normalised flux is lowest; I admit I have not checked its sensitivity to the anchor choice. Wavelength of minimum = 859.643 nm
